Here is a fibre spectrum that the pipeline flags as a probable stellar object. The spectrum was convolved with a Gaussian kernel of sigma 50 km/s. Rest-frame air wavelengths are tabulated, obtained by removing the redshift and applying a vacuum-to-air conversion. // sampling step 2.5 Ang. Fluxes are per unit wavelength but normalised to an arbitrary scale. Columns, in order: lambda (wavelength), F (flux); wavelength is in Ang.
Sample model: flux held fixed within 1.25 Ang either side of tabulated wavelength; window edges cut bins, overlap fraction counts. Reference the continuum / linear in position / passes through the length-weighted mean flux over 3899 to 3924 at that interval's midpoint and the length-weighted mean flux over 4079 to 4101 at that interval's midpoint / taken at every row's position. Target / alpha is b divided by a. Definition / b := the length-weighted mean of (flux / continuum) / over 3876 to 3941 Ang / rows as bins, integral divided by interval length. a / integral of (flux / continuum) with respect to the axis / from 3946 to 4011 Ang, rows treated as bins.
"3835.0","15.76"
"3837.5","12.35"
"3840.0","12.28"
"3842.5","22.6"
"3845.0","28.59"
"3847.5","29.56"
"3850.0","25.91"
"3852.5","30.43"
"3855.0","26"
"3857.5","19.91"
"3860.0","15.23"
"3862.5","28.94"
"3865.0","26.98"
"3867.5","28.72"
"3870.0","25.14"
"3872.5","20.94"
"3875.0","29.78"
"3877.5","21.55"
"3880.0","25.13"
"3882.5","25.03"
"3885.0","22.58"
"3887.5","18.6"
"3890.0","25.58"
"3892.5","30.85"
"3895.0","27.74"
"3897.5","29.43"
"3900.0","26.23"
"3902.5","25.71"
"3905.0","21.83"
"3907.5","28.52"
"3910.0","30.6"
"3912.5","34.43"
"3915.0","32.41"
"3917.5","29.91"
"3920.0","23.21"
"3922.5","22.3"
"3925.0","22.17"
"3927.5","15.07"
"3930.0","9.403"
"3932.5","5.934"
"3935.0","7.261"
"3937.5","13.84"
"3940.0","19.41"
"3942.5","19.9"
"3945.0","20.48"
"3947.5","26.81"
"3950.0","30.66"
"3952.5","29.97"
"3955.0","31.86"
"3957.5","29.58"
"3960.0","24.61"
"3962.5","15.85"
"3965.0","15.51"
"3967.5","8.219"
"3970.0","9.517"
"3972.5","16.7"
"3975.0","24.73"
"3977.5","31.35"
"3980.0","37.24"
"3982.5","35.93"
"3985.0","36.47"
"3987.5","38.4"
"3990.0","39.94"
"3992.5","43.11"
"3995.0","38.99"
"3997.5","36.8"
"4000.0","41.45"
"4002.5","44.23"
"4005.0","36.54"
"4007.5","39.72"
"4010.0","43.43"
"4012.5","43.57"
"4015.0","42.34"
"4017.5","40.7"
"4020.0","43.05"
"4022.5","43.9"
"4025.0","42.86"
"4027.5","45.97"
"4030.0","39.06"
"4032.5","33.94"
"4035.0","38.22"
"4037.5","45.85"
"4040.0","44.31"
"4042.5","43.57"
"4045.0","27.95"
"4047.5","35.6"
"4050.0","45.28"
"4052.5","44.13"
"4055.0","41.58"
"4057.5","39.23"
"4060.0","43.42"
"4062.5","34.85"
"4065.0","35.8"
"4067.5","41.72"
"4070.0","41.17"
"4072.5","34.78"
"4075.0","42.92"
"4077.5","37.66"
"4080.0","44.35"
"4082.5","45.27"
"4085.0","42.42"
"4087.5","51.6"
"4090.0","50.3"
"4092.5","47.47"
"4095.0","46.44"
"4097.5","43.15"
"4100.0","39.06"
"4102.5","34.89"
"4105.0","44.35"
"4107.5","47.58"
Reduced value 0.0147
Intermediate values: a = 58.2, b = 0.86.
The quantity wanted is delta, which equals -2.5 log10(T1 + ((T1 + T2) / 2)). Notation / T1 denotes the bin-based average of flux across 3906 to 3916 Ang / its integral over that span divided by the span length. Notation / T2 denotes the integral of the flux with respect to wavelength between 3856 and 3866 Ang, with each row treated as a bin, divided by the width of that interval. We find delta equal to -4.41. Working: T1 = 31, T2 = 23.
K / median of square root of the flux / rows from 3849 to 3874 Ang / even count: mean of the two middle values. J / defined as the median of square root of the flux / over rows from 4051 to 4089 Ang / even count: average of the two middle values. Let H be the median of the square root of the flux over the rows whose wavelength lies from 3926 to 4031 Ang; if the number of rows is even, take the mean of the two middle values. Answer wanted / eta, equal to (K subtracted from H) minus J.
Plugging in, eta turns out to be -5.7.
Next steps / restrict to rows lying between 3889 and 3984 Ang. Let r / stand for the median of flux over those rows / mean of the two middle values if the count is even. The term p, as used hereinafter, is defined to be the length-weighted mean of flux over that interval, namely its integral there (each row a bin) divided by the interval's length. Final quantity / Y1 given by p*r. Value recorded 590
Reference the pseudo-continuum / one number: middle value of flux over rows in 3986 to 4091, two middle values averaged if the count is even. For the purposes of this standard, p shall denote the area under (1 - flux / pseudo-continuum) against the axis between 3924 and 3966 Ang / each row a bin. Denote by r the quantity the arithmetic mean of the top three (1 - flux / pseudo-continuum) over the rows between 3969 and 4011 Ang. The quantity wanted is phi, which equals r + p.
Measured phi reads 23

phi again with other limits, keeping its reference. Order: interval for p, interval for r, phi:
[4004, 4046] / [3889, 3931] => 2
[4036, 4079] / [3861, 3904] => 3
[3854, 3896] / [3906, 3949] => 18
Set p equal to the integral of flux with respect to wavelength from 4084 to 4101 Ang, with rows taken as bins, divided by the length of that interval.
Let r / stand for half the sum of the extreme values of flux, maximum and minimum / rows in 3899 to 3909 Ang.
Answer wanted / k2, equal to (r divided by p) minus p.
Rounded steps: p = 45.9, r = 25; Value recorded -45.4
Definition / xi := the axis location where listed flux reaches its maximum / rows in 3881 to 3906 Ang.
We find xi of 3892.5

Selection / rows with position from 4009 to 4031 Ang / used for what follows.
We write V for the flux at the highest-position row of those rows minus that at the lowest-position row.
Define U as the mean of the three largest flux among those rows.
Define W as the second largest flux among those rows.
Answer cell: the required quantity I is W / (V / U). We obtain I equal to -447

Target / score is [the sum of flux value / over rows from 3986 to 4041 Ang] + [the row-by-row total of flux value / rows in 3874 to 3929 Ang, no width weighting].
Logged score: 1475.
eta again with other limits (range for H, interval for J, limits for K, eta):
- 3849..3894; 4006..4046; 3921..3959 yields -6.0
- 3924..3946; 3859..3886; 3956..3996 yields -6.6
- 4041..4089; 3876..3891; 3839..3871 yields -3.5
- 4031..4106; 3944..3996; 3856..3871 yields -4.0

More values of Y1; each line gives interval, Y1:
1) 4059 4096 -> 1830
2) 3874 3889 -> 564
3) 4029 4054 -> 1645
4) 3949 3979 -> 553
